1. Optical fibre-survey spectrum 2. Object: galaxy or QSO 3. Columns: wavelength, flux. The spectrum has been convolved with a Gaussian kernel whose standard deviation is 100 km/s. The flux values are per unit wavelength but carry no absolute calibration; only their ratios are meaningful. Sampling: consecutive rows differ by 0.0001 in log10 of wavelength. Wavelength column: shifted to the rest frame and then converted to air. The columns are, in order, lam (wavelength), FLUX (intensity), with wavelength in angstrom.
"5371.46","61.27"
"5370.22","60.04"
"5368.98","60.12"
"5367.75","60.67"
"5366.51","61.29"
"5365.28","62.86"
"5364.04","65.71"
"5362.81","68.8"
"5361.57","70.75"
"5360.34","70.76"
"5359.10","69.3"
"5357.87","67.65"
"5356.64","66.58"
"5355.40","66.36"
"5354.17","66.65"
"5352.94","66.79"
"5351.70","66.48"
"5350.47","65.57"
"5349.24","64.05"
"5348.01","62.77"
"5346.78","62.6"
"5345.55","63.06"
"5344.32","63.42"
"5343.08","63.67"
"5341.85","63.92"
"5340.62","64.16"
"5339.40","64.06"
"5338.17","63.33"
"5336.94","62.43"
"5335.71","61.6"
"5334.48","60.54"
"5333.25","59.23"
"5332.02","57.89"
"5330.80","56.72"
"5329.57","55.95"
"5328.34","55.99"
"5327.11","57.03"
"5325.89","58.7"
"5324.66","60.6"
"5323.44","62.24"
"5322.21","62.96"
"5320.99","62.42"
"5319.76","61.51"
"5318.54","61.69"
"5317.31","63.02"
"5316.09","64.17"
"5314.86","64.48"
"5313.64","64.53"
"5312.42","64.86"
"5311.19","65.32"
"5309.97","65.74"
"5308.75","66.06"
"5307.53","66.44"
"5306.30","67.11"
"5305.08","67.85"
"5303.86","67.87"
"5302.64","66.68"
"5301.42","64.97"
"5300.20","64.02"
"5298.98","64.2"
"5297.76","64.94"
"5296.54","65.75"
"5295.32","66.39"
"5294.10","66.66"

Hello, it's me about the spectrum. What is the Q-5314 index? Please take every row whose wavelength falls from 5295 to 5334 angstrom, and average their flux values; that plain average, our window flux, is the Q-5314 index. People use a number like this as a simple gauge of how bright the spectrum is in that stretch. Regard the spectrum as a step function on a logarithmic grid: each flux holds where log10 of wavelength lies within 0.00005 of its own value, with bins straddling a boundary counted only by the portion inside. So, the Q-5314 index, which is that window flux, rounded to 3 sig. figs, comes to 63.0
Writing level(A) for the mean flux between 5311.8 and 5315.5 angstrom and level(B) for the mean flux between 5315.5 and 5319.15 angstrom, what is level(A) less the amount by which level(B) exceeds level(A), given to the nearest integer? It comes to 66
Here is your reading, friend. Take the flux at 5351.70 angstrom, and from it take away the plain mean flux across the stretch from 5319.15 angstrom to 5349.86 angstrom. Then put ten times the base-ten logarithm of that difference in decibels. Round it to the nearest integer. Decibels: 7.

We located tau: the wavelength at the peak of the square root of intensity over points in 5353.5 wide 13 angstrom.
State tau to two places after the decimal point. 5359.10 angstrom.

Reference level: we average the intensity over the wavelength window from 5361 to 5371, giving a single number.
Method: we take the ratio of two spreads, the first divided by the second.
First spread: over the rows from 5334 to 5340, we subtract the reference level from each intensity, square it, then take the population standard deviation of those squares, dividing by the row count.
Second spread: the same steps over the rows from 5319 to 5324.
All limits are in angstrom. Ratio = 2.4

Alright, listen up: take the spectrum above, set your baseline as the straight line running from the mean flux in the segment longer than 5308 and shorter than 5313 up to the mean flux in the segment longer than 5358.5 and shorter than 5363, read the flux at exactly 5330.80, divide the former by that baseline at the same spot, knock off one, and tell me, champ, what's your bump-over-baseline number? -0.157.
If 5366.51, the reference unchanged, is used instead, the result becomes -0.129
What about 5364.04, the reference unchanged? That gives -0.064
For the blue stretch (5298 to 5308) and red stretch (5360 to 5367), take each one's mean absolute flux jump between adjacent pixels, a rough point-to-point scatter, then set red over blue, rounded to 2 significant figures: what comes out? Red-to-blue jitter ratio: 2.4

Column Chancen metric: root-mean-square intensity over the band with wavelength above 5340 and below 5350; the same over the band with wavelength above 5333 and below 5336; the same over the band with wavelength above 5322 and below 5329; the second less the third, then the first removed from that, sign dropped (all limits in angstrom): 62.6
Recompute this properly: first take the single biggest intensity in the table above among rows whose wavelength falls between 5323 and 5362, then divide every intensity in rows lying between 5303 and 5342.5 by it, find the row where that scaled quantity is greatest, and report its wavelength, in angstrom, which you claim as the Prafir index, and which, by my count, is 5303.86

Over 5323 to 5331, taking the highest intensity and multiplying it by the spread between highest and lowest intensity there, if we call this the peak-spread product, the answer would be 391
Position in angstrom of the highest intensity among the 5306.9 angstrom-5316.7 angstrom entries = 5307.53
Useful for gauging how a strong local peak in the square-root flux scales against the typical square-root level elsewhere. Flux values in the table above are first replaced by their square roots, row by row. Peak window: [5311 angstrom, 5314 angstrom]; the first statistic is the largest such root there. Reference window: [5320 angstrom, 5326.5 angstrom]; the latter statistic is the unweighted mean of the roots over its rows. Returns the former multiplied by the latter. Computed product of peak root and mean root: 63.3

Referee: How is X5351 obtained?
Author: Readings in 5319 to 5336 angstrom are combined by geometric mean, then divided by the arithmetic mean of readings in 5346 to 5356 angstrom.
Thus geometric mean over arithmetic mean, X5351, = 0.913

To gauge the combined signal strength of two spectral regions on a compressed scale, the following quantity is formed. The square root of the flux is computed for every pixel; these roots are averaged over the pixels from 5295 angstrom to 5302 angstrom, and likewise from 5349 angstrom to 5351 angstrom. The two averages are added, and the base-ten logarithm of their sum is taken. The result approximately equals 1.21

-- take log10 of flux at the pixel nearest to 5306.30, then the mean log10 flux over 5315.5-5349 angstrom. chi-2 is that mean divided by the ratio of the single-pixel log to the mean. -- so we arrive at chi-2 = 1.75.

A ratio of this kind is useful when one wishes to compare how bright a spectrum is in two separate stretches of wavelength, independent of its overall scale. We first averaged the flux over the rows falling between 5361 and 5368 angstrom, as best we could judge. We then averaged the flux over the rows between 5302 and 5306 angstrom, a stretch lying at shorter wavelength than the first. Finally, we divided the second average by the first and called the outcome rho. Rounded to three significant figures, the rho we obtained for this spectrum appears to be 1.04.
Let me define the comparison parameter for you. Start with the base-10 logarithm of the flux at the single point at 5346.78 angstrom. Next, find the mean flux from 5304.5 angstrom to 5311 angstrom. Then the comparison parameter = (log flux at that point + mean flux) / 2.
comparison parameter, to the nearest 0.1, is 34.2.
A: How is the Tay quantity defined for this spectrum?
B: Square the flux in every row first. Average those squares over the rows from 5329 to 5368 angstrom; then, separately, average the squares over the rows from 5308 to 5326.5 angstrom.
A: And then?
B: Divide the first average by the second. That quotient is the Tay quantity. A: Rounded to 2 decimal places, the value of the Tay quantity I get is 1.02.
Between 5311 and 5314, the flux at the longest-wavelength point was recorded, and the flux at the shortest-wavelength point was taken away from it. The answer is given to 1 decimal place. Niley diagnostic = -0.8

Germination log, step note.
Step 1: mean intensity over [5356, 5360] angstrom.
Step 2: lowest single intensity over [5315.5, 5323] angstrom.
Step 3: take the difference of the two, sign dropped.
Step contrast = 6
